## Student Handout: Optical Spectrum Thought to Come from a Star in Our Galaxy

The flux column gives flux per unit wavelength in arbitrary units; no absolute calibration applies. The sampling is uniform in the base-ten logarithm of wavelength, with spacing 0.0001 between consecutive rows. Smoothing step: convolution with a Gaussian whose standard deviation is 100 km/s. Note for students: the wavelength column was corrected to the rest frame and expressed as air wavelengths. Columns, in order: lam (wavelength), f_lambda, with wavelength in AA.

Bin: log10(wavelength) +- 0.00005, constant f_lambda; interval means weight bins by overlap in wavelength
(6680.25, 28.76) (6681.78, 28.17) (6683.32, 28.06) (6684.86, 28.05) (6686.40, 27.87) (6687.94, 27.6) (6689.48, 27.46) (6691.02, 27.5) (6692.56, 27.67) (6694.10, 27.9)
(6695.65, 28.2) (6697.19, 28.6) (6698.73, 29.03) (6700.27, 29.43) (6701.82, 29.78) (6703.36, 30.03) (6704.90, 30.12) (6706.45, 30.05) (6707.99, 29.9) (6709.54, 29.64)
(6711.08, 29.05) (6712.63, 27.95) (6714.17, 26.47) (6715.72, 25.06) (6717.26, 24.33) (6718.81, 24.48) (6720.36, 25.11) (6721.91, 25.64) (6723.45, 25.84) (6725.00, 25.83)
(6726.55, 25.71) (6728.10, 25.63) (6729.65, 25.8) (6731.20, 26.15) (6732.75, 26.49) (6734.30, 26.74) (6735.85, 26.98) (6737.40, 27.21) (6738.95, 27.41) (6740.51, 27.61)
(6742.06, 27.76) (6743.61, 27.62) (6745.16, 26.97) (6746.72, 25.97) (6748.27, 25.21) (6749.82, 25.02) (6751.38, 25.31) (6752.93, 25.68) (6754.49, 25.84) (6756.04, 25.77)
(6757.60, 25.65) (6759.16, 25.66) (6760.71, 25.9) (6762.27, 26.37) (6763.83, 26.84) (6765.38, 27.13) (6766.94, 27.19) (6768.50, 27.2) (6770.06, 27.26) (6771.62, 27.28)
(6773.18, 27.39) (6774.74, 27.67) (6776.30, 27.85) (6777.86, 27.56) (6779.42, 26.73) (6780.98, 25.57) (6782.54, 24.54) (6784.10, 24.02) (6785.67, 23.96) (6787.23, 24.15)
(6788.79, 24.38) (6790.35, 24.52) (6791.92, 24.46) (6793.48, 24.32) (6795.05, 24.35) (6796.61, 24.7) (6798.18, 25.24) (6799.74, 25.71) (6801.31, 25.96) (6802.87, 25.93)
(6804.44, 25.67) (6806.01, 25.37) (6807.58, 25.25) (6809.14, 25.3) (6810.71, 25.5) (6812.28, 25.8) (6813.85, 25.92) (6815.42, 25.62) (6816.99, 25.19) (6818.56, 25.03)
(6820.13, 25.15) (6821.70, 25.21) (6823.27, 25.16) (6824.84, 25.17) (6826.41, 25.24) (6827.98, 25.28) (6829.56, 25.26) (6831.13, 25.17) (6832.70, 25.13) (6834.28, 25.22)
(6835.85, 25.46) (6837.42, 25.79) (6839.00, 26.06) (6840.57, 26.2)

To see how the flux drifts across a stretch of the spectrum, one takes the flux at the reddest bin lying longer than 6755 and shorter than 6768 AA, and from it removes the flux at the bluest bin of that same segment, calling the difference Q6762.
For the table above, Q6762 1.4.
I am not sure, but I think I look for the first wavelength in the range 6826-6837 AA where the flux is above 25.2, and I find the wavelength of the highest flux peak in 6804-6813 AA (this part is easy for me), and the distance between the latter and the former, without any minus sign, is 14.1 AA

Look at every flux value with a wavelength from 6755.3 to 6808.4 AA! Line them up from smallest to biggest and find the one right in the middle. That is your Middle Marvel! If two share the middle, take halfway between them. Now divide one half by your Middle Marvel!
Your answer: 0.0195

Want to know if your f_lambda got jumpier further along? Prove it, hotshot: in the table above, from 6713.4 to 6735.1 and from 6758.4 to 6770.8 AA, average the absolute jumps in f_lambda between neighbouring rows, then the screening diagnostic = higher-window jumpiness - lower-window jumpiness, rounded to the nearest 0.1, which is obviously -0.2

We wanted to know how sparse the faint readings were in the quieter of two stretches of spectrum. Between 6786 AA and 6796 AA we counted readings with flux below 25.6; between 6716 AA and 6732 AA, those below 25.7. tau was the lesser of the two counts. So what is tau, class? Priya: 5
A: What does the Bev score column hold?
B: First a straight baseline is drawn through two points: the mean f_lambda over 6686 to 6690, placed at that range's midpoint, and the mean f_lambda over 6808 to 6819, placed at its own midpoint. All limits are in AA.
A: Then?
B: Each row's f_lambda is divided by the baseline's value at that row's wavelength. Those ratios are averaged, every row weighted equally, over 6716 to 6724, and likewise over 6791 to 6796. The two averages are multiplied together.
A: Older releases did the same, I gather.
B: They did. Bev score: 0.87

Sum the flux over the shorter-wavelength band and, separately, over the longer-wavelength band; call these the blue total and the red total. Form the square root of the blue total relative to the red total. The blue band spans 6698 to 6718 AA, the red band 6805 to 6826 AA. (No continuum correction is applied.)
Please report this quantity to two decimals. 1.06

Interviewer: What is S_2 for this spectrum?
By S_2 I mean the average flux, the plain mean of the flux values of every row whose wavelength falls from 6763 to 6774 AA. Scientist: 27.2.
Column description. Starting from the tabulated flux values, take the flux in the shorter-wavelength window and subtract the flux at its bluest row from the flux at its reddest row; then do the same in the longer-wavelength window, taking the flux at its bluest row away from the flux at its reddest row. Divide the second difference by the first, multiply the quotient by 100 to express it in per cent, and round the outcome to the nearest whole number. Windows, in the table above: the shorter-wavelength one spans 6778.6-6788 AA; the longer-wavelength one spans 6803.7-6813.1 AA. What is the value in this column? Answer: -5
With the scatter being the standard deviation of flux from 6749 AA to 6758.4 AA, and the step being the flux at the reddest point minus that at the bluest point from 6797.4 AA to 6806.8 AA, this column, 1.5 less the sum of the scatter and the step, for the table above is 1.1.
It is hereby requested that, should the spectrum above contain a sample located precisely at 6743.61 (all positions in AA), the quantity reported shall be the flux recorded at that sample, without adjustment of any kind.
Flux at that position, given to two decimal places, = 27.62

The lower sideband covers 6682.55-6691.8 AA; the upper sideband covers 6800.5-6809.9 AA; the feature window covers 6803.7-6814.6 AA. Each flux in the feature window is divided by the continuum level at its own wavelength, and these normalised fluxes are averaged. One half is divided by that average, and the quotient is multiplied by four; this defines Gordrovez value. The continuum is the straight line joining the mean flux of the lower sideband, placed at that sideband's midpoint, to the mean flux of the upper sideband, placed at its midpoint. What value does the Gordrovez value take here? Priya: 2.00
